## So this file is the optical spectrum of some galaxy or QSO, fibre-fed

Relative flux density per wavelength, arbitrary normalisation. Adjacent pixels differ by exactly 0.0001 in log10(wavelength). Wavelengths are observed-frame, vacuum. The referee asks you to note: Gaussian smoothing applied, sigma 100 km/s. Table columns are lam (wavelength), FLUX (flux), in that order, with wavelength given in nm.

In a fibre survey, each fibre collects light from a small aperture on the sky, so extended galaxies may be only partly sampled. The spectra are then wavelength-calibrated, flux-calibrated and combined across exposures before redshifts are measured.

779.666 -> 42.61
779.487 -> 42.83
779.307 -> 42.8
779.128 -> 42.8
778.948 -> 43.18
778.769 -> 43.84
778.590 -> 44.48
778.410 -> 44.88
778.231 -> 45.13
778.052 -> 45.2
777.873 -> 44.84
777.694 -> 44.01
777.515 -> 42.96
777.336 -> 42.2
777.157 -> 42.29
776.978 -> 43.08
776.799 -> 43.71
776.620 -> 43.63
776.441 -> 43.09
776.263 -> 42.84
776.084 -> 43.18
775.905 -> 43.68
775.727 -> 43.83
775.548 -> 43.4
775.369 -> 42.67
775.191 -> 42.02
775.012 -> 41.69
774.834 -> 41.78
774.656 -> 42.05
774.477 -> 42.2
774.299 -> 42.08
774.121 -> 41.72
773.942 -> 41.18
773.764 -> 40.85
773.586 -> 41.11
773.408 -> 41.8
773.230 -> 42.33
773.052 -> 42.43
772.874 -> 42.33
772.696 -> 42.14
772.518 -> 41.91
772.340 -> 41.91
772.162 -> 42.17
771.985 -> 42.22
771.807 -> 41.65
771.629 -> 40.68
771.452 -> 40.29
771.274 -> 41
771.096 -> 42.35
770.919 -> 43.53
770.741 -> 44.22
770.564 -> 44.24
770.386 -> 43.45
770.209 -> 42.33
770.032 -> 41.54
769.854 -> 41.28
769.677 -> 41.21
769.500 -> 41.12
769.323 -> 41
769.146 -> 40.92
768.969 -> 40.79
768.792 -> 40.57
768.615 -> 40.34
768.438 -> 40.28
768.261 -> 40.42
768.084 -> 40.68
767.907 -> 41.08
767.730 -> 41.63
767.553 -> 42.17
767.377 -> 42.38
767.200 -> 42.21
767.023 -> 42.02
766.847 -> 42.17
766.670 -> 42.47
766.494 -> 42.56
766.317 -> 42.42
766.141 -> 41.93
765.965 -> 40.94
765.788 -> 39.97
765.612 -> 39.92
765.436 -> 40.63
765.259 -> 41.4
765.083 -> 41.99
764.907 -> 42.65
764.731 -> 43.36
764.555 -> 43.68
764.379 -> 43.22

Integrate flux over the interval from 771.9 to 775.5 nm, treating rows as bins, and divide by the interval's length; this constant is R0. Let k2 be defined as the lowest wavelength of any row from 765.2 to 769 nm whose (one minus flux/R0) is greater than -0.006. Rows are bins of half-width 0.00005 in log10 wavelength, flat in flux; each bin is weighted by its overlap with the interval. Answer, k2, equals 765.259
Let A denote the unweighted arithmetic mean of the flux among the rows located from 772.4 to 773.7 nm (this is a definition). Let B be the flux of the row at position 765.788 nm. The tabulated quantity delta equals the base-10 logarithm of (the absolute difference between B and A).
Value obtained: 0.31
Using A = 42.0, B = 39.97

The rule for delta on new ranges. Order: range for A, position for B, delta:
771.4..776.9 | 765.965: 0.10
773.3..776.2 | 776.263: -0.20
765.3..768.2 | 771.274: -0.24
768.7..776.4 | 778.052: 0.50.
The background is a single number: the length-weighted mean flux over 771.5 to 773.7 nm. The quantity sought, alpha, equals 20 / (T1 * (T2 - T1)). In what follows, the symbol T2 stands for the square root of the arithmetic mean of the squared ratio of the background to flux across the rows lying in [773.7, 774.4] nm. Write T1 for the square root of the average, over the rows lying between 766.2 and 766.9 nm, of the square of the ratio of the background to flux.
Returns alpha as 891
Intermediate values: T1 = 0.99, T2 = 1.01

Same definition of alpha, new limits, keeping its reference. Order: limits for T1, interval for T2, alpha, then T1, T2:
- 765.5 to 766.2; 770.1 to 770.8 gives -286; 1.03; 0.96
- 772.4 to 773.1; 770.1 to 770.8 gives -662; 0.99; 0.96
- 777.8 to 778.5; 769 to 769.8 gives 240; 0.93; 1.02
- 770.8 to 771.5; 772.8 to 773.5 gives -1737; 1.00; 0.99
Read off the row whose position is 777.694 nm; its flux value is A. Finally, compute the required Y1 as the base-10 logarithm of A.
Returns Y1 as 1.644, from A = 44.01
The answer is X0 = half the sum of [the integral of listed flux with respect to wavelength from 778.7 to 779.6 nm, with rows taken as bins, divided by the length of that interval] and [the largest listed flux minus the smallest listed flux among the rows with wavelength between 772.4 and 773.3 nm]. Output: 21.8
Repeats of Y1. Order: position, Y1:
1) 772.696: 1.625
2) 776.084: 1.635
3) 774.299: 1.624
